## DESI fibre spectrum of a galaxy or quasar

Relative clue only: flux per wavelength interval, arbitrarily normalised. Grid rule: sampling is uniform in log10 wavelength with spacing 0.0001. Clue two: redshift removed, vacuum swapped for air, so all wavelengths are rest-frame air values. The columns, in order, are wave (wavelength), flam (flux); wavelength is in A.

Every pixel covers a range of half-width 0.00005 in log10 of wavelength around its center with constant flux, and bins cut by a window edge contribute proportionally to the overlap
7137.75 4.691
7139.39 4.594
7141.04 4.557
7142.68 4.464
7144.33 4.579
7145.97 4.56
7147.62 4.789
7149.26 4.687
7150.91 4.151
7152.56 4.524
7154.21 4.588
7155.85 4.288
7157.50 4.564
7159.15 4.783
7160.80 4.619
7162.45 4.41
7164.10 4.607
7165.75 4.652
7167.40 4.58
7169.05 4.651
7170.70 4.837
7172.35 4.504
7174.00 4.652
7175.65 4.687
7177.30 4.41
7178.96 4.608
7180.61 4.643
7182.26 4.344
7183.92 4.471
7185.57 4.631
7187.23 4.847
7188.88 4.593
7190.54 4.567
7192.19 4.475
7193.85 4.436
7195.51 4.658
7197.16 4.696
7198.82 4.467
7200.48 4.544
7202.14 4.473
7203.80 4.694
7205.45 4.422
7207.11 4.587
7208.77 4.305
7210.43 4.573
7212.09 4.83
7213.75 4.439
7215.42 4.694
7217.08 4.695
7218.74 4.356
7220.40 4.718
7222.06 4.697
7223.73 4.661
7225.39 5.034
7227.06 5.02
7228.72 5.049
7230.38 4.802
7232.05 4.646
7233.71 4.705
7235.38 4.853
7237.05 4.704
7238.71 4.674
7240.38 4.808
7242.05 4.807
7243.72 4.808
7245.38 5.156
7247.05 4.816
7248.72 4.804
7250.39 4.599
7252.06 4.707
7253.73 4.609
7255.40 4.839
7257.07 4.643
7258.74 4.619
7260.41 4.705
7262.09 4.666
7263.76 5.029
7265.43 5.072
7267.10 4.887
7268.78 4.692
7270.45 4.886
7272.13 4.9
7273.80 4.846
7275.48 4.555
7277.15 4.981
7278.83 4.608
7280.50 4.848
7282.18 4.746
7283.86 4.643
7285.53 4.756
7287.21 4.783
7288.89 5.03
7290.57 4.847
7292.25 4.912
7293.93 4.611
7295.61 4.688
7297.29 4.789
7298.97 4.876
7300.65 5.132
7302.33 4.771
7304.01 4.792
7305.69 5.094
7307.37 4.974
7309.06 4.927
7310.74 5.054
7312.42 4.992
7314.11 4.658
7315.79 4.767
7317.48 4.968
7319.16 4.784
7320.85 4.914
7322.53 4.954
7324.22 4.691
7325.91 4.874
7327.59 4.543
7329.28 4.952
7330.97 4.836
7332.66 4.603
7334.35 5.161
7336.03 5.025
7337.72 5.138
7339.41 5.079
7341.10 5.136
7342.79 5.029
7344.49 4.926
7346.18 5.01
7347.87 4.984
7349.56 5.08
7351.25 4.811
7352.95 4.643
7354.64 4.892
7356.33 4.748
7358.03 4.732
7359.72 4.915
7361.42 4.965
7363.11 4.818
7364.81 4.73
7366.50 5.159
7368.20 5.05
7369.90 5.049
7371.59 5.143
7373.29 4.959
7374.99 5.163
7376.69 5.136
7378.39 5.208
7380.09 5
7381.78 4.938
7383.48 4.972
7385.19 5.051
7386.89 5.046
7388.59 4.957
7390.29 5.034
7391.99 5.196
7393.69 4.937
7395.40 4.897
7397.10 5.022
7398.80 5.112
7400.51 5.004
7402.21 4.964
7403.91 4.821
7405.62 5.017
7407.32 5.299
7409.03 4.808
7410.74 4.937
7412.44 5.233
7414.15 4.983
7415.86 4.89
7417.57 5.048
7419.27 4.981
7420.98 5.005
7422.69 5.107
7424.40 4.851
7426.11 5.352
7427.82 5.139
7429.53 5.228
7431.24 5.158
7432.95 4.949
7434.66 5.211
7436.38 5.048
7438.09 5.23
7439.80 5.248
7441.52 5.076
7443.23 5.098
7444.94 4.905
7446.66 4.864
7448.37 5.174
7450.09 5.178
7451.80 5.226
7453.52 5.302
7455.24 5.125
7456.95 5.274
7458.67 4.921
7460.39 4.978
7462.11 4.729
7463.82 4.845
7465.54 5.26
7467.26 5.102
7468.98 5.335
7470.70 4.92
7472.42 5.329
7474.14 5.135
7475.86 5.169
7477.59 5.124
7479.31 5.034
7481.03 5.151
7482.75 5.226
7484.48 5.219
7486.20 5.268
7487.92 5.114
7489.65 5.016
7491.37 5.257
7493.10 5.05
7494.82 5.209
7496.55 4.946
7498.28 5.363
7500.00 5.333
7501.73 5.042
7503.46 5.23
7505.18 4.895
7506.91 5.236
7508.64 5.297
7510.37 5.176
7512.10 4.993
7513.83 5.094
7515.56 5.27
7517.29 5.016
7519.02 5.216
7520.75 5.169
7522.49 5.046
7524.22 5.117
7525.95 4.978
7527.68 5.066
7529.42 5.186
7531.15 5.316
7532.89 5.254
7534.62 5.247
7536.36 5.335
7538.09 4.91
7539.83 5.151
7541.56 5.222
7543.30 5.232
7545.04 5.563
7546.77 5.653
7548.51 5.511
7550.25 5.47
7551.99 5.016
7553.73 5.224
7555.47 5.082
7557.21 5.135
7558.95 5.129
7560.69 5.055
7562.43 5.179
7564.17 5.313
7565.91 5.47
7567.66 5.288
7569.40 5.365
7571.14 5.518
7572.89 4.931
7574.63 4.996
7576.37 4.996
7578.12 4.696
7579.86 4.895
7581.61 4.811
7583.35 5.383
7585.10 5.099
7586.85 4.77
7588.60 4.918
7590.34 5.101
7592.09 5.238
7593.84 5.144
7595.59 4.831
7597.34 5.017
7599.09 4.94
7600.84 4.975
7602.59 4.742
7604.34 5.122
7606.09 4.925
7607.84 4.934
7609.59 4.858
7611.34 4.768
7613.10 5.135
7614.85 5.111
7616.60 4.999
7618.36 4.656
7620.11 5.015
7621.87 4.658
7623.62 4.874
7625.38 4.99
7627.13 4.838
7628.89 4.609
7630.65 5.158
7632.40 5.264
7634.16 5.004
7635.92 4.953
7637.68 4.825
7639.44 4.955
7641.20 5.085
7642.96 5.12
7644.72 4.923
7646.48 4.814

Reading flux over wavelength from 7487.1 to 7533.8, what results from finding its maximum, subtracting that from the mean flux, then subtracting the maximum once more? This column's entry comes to -5.58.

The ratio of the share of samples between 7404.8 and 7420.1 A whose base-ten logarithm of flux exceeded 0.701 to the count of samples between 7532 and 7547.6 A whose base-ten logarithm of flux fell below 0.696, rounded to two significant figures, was 0.33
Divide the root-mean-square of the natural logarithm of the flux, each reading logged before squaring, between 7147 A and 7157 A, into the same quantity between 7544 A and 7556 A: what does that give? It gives 1.12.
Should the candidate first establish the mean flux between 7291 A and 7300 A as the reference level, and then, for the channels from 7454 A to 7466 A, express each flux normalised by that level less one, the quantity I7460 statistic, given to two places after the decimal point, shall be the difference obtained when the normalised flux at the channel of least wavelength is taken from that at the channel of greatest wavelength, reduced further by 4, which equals -3.97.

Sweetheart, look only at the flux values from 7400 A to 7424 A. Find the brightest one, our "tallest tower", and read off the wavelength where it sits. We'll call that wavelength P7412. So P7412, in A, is 7407.32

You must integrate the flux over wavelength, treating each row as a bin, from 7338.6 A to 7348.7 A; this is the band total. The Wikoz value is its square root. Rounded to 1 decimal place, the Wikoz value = 7.1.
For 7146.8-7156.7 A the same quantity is 6.7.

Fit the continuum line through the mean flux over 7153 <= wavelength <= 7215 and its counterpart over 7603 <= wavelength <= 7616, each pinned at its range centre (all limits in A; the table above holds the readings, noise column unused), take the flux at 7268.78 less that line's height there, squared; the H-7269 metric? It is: 0.00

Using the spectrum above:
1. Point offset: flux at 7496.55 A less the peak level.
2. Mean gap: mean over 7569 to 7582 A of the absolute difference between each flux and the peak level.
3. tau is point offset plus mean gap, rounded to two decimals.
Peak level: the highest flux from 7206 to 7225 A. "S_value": 0.35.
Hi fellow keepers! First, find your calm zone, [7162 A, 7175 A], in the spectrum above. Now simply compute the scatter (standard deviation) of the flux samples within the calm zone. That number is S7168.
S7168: 0.12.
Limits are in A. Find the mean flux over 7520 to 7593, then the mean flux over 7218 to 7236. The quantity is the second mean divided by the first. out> 0.92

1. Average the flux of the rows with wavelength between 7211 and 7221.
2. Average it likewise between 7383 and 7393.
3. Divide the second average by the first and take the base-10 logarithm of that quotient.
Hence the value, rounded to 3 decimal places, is 0.038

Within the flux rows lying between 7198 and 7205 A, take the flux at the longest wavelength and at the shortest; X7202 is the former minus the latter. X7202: 0.23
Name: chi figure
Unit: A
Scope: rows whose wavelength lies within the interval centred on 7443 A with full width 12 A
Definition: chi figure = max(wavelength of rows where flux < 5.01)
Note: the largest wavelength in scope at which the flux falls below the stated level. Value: 7446.66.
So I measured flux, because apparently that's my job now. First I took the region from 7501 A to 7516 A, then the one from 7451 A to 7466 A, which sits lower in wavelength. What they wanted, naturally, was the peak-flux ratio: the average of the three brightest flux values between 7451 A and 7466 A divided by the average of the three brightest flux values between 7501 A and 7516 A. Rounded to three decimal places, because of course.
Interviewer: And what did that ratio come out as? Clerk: 1.002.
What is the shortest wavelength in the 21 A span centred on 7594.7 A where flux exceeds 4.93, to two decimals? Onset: 7585.10 A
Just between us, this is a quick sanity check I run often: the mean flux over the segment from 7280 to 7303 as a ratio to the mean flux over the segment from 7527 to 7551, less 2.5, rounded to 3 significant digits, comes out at -1.59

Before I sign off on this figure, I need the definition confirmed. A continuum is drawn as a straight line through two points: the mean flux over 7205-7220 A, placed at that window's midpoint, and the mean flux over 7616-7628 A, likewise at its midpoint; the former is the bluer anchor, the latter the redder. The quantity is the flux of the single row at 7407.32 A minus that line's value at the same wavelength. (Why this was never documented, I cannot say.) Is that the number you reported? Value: 0.60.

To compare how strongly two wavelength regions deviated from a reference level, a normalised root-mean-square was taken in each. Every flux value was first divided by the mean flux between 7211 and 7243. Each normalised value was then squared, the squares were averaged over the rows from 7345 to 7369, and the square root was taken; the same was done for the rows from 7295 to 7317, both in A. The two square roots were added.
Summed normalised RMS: 2.06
